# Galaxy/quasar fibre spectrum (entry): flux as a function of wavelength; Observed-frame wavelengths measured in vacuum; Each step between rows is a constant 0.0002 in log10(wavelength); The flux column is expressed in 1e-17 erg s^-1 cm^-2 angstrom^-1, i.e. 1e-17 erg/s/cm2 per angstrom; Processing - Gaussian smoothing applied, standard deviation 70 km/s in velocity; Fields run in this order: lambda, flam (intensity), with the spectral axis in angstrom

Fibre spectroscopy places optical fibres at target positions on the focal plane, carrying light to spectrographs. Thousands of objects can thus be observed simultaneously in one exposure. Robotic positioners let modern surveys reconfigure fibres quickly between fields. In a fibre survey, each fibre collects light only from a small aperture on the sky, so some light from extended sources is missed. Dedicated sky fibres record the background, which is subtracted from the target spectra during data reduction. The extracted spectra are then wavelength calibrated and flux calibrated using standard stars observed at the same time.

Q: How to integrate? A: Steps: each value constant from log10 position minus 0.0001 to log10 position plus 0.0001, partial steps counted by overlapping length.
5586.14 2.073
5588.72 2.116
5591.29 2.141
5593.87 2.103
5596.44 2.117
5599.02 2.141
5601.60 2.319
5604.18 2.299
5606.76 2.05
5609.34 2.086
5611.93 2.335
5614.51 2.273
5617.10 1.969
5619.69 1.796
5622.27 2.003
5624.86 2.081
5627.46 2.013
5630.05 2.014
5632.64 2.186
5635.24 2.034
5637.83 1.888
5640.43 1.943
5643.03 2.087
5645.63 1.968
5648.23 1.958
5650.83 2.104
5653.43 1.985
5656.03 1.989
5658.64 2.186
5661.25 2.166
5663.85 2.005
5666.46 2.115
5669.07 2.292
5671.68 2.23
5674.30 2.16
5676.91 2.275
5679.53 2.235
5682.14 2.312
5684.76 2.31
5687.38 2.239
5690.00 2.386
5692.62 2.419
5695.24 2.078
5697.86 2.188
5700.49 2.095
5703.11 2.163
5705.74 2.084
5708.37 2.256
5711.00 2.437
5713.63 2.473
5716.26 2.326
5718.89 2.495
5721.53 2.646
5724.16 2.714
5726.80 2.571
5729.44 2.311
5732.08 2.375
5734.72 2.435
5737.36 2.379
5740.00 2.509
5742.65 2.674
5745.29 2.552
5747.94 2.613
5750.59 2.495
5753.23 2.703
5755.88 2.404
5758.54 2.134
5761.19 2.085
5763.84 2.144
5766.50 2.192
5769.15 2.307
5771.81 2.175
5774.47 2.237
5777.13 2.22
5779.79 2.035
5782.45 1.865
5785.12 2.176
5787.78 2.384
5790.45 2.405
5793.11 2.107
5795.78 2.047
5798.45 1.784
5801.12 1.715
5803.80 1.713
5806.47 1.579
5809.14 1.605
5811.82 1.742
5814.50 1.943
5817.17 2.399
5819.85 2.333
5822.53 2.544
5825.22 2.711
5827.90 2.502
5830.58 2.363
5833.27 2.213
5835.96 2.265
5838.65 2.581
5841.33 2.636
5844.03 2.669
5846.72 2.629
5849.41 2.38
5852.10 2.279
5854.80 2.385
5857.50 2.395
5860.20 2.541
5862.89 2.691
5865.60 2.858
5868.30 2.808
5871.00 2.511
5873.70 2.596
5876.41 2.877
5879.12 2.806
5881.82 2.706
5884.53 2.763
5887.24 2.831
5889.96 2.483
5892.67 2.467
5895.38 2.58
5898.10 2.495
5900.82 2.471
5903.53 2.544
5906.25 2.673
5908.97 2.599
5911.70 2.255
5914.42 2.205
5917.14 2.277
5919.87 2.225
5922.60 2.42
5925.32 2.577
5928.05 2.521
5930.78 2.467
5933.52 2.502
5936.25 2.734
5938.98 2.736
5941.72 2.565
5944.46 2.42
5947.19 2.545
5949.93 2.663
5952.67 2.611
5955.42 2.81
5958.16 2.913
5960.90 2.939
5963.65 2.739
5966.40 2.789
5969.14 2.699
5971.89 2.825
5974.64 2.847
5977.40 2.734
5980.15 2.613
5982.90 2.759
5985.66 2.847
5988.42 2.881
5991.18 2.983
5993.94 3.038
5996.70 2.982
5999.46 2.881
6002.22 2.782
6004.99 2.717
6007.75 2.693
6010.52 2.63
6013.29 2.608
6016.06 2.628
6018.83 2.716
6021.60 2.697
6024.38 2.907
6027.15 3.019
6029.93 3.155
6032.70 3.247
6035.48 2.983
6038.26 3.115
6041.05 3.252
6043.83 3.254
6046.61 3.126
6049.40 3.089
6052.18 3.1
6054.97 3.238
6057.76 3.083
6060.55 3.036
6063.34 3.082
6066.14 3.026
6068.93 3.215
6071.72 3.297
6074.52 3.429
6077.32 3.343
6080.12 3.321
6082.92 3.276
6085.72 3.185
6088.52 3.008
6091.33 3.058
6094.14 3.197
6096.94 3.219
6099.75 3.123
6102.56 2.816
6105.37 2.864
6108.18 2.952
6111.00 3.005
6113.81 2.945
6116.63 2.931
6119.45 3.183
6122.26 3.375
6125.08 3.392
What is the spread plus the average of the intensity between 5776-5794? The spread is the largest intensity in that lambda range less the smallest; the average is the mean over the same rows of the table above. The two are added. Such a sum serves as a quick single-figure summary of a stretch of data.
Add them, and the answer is 2.7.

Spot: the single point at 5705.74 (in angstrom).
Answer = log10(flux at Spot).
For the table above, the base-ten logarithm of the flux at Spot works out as 0.32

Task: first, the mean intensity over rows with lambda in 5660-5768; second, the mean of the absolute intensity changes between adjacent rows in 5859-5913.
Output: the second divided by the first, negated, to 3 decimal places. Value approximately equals -0.057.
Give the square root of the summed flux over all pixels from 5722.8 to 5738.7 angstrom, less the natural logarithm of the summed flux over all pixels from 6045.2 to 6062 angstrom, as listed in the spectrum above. 0.92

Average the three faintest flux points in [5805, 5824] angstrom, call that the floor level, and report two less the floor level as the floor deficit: 0.4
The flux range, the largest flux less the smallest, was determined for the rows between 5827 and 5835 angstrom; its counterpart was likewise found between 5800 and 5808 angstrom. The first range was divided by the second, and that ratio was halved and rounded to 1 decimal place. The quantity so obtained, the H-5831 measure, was 1.1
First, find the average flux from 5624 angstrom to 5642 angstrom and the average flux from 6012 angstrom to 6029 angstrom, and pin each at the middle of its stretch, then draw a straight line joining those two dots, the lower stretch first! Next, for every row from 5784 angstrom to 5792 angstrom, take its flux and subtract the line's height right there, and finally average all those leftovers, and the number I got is 0.00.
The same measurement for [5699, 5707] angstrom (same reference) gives -0.04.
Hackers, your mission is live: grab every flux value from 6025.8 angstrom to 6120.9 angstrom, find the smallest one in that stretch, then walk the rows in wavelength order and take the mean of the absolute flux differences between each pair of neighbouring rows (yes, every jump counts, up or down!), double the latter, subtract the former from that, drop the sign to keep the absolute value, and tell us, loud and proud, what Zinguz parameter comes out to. 2.61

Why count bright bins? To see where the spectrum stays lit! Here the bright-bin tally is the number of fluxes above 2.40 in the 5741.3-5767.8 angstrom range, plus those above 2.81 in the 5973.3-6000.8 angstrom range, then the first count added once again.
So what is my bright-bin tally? 19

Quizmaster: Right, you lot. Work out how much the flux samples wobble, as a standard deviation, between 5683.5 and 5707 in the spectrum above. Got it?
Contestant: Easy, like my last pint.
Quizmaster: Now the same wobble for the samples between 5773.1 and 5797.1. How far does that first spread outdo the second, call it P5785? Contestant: -0.04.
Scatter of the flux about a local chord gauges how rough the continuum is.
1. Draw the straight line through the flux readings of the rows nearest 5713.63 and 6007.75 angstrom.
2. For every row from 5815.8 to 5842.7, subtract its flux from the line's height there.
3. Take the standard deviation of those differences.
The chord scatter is 0.16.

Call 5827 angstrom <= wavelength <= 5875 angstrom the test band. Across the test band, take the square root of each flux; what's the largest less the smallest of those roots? 0.20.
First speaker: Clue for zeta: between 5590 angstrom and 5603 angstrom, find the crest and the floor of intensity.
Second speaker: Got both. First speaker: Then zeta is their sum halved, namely 2.2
